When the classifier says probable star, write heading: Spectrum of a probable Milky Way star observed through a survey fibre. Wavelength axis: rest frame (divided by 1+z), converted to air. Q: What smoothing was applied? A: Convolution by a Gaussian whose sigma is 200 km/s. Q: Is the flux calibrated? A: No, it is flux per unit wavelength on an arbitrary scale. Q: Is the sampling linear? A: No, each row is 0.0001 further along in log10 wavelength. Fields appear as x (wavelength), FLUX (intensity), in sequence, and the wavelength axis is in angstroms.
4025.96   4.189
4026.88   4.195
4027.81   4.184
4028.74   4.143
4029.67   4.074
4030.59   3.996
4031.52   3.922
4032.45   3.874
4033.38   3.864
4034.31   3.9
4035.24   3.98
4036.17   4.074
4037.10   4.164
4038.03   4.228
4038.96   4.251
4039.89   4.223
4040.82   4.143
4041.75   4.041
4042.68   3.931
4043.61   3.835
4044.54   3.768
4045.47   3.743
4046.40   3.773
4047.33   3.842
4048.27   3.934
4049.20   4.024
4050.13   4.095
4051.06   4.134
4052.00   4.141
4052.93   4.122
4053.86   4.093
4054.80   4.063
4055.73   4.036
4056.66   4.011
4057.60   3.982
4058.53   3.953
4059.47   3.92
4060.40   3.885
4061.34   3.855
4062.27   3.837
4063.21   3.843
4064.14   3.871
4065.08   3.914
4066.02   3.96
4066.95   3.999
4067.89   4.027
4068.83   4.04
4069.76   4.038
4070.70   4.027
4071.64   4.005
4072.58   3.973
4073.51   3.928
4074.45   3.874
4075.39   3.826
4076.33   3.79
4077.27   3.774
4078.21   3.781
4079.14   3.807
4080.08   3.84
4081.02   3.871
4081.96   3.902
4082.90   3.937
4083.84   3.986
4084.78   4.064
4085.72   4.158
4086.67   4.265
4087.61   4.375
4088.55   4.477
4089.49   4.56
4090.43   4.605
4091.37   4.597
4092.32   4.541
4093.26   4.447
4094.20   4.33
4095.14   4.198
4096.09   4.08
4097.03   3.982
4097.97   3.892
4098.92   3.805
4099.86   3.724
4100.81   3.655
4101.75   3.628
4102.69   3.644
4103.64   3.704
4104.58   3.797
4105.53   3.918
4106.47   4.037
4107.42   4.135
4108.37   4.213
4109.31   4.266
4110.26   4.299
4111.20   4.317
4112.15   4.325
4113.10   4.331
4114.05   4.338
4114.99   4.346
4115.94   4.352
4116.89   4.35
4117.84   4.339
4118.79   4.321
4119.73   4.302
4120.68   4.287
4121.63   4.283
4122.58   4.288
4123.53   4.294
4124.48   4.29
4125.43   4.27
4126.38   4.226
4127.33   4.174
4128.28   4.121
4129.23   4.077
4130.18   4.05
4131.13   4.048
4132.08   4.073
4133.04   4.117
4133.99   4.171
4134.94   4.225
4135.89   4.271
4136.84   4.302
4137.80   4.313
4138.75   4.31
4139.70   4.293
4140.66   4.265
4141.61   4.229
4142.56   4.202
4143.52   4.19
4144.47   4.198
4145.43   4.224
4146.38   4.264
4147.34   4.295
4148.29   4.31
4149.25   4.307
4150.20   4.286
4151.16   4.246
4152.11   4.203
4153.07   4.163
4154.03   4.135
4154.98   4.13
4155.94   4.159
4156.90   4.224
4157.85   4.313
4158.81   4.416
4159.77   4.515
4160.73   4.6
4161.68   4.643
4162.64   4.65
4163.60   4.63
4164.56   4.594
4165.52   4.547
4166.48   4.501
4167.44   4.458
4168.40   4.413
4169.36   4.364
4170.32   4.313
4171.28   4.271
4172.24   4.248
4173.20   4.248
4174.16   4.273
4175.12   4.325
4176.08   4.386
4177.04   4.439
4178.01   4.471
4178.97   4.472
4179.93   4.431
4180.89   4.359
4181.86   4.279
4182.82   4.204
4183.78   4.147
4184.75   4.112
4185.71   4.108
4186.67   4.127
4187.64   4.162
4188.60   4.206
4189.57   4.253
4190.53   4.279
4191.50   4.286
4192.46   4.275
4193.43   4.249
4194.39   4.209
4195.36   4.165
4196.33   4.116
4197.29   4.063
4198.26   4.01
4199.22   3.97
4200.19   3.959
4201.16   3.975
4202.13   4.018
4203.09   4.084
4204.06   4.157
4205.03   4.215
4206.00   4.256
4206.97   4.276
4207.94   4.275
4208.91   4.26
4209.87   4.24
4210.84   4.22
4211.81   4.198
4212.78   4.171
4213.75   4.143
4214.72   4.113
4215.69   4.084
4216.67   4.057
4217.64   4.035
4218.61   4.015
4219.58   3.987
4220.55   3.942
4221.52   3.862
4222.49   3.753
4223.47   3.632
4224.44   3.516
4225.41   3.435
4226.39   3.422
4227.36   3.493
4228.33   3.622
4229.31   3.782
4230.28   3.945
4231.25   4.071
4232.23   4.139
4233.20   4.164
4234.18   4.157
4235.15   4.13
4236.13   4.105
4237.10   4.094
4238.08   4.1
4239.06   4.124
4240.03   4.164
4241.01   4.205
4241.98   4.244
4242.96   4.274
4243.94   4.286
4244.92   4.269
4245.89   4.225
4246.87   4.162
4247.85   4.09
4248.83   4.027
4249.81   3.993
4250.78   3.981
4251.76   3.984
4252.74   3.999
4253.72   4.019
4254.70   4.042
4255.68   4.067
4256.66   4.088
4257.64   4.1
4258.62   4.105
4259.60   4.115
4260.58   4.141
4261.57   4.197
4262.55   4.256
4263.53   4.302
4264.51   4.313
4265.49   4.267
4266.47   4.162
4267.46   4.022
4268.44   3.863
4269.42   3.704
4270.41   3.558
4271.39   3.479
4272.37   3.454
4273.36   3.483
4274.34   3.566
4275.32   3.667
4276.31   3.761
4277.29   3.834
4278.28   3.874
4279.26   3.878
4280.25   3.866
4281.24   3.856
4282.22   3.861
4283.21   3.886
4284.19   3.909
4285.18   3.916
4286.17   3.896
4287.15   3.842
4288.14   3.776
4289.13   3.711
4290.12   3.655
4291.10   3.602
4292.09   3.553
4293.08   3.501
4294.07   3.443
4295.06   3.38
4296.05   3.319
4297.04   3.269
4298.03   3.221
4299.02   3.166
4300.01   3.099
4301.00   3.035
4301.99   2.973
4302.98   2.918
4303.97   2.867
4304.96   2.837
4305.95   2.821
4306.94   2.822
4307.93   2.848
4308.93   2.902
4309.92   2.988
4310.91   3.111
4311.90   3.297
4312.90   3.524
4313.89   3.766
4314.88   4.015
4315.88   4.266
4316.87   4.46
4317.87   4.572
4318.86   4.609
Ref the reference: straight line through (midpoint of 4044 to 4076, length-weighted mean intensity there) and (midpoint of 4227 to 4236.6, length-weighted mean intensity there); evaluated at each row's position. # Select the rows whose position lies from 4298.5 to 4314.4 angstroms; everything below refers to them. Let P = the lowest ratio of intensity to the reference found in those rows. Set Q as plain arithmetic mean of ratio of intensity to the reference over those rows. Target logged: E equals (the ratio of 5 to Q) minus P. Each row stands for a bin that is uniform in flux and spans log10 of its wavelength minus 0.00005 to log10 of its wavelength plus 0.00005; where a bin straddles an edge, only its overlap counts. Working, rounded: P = 0.71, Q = 0.77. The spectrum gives 5.78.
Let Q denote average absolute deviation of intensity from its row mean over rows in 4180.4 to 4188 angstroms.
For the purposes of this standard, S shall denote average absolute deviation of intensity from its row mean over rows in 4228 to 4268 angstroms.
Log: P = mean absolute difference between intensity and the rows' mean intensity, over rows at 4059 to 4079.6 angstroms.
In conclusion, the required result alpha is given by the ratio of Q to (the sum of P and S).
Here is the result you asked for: 0.4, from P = 0.08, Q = 0.070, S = 0.10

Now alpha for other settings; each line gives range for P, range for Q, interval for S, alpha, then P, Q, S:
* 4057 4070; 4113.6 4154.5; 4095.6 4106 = 0.4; 0.06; 0.070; 0.12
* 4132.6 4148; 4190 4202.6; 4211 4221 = 1.0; 0.05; 0.113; 0.07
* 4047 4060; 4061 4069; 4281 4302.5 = 0.2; 0.07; 0.070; 0.27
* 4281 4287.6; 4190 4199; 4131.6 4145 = 1.0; 0.02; 0.084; 0.06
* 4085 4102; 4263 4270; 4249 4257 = 0.6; 0.28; 0.195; 0.03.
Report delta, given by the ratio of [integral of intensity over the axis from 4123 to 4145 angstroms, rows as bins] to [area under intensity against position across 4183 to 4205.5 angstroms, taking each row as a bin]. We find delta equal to 0.99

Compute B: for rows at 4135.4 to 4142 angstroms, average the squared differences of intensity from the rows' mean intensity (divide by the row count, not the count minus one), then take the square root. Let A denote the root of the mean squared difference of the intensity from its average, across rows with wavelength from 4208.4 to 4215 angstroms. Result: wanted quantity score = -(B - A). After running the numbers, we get 0.021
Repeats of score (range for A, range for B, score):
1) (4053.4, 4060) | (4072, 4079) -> -0.016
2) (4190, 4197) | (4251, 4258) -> 0.019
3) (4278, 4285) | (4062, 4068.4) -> -0.054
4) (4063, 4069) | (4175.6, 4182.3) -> 0.007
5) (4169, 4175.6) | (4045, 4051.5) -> -0.104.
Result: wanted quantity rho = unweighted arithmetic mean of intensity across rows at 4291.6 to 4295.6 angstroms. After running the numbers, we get 3.47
